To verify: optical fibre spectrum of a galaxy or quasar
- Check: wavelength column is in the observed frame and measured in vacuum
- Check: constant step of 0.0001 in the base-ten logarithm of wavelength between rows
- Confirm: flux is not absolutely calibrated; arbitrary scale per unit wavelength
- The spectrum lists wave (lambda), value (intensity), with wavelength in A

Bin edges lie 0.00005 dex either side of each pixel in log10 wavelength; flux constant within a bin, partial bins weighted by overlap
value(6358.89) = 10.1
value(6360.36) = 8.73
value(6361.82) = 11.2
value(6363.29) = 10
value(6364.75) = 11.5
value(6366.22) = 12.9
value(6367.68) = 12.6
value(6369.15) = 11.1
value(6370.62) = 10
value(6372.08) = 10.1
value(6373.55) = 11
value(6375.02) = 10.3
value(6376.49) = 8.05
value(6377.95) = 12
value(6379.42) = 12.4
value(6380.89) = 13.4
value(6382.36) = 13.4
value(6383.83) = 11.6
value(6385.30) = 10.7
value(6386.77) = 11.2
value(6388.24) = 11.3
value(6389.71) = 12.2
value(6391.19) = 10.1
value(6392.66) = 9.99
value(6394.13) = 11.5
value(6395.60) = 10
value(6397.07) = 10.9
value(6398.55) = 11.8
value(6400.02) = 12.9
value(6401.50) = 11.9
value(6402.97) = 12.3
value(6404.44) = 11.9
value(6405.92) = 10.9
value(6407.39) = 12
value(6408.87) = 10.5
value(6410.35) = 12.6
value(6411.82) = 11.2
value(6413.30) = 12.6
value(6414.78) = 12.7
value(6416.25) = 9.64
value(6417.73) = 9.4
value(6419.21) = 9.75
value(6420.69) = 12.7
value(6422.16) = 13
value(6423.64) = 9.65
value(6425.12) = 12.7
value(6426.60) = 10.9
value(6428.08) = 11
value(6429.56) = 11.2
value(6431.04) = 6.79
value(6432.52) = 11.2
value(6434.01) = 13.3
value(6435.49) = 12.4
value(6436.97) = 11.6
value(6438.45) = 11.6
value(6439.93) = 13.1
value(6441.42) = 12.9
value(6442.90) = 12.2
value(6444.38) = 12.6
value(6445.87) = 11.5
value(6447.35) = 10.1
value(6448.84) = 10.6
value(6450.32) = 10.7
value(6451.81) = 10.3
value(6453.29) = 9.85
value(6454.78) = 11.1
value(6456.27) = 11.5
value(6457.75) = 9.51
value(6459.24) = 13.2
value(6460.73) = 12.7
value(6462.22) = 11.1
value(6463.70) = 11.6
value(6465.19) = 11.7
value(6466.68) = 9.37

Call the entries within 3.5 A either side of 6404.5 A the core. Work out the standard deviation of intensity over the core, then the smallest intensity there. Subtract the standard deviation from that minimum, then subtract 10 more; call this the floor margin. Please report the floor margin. 0.4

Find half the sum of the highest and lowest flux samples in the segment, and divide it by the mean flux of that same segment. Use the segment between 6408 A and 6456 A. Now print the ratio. 0.889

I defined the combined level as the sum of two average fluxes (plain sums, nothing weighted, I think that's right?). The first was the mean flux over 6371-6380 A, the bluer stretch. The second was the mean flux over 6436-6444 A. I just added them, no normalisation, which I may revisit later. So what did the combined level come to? 22.9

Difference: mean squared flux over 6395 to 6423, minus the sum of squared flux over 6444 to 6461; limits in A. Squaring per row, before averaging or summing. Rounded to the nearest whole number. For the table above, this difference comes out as -1371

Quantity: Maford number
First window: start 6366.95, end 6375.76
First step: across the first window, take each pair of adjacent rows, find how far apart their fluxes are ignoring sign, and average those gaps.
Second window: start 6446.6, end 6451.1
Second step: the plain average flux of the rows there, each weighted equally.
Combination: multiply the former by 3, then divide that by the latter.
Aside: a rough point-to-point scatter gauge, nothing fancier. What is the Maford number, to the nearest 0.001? 0.246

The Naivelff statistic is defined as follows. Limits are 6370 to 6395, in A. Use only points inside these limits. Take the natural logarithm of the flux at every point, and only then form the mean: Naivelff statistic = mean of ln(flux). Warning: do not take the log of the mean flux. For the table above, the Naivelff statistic 2.403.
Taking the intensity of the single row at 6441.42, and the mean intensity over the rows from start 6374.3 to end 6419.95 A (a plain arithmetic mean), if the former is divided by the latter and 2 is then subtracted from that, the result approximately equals -0.86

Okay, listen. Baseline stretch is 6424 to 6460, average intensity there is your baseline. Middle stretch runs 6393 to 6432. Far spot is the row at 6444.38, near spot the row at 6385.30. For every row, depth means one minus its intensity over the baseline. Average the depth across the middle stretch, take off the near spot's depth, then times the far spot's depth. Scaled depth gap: 0.0054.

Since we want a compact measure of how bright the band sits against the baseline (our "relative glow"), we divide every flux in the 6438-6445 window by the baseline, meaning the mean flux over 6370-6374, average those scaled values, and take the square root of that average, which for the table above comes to 1.10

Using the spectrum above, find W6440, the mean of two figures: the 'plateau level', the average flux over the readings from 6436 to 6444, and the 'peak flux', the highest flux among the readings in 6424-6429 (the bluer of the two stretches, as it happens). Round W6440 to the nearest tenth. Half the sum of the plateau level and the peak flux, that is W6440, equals 12.5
